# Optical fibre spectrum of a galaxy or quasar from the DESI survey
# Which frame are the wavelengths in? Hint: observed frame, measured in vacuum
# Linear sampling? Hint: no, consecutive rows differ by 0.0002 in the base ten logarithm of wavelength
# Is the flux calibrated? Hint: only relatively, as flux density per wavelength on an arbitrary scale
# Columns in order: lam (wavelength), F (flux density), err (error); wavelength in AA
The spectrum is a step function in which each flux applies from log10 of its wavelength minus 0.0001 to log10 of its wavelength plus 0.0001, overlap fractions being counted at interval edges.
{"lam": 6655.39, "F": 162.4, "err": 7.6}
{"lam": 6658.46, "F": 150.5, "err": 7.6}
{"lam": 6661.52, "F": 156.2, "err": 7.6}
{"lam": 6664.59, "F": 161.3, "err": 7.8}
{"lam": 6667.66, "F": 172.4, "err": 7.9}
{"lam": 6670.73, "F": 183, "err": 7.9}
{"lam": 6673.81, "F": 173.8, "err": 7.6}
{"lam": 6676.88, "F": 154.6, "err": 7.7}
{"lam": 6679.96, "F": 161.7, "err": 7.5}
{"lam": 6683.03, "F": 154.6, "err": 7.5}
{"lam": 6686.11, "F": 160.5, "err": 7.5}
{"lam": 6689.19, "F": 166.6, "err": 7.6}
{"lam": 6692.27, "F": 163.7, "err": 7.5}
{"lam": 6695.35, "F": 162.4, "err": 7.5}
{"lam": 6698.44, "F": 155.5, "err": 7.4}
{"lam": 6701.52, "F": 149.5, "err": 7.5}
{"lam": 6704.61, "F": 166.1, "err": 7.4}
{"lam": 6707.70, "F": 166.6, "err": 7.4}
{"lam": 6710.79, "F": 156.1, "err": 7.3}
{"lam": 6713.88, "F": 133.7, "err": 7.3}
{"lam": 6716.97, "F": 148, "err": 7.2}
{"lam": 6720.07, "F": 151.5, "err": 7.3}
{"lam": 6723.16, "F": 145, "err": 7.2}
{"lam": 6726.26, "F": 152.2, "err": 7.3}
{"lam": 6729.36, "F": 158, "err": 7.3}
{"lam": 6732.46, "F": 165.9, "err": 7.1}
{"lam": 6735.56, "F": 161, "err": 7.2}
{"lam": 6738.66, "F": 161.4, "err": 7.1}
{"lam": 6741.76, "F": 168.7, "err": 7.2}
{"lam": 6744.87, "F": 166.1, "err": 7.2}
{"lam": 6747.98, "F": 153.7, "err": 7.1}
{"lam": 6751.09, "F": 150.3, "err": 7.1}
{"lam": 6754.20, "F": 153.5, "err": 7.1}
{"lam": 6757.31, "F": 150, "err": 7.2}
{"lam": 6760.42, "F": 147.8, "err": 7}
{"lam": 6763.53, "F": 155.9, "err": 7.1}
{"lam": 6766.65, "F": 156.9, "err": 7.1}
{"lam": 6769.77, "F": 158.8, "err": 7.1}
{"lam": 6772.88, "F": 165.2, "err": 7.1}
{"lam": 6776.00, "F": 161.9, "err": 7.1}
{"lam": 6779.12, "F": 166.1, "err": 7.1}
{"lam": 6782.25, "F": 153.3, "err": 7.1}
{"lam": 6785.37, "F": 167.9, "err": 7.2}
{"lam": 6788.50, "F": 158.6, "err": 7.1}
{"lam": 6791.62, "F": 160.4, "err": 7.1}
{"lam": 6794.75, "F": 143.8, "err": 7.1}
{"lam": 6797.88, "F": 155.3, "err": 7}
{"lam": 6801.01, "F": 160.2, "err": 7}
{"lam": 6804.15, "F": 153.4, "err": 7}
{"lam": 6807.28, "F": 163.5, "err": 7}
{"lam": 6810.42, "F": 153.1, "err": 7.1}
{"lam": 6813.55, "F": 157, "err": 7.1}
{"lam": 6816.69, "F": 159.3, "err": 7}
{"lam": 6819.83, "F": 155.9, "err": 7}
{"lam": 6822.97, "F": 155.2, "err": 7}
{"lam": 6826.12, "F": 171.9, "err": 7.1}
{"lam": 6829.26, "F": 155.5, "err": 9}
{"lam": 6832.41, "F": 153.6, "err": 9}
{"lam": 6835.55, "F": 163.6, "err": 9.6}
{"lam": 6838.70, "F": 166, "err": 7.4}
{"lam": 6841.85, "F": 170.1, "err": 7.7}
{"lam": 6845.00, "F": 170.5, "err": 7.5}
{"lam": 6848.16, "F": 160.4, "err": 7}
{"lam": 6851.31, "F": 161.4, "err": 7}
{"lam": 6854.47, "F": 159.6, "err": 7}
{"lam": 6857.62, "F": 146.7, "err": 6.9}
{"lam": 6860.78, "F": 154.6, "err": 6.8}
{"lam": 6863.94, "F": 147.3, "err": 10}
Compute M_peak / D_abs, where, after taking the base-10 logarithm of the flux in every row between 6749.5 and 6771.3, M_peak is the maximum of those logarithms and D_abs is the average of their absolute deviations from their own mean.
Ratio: 229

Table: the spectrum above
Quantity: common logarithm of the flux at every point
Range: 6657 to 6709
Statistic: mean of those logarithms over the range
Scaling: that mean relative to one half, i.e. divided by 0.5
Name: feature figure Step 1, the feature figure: 4.42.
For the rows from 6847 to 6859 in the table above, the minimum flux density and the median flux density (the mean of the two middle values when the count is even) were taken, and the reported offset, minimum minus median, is -13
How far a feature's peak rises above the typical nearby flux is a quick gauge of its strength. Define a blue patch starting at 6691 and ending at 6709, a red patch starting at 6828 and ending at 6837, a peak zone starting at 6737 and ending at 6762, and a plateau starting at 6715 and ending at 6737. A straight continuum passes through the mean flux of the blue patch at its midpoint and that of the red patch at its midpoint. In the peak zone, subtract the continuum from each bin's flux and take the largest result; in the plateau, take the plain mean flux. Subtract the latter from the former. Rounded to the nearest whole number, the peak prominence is -145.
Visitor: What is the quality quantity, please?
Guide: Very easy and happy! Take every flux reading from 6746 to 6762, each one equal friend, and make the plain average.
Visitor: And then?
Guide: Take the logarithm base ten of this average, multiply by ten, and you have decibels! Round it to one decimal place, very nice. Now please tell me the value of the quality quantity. 21.8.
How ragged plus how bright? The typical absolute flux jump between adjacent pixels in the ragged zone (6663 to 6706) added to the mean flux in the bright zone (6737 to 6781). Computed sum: 167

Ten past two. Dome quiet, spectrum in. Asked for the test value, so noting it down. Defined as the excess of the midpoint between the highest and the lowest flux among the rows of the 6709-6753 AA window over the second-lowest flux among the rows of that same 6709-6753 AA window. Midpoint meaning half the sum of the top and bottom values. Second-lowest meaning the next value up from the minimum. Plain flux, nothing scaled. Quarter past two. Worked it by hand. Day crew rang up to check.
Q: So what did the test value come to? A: 6.2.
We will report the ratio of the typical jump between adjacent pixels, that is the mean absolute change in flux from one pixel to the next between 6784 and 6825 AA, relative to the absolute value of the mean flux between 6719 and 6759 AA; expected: 0.043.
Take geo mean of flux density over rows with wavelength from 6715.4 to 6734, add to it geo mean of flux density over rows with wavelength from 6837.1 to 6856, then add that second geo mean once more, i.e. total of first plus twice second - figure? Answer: 482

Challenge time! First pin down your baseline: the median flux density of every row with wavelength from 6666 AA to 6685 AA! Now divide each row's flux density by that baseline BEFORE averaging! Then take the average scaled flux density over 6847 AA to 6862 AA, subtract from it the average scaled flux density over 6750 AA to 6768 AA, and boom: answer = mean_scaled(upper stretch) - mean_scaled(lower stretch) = 0.02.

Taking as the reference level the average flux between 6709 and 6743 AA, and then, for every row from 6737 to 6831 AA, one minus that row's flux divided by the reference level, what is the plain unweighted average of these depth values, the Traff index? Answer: -0.022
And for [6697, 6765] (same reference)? -0.004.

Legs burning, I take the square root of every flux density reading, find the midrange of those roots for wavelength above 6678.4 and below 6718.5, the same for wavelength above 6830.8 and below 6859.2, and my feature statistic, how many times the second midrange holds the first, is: 1.03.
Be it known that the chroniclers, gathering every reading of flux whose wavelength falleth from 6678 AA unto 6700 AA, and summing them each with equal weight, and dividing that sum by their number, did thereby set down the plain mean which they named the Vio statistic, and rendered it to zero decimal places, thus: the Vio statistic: 161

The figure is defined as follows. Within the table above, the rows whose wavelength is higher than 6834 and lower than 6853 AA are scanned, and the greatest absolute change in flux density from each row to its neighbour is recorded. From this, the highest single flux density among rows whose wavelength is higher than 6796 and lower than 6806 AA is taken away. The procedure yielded -150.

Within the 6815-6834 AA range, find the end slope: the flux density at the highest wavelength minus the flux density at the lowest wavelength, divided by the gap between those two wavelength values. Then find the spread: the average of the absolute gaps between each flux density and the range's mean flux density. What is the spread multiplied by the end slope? -1.7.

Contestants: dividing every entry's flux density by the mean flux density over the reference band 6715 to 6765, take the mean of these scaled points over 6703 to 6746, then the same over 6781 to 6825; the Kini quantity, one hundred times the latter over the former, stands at 100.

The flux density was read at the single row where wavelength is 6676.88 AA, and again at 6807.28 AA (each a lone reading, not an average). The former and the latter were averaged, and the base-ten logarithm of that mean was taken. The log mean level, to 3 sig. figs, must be 2.20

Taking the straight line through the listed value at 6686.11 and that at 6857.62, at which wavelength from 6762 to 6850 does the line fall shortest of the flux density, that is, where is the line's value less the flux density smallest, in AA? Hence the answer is 6845.00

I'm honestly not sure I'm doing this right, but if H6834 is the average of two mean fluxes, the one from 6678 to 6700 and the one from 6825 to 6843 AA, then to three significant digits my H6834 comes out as 162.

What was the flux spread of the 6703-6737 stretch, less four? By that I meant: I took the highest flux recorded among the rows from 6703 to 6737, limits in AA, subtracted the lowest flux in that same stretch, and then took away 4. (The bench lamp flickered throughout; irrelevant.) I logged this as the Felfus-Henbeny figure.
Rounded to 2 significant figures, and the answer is 29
